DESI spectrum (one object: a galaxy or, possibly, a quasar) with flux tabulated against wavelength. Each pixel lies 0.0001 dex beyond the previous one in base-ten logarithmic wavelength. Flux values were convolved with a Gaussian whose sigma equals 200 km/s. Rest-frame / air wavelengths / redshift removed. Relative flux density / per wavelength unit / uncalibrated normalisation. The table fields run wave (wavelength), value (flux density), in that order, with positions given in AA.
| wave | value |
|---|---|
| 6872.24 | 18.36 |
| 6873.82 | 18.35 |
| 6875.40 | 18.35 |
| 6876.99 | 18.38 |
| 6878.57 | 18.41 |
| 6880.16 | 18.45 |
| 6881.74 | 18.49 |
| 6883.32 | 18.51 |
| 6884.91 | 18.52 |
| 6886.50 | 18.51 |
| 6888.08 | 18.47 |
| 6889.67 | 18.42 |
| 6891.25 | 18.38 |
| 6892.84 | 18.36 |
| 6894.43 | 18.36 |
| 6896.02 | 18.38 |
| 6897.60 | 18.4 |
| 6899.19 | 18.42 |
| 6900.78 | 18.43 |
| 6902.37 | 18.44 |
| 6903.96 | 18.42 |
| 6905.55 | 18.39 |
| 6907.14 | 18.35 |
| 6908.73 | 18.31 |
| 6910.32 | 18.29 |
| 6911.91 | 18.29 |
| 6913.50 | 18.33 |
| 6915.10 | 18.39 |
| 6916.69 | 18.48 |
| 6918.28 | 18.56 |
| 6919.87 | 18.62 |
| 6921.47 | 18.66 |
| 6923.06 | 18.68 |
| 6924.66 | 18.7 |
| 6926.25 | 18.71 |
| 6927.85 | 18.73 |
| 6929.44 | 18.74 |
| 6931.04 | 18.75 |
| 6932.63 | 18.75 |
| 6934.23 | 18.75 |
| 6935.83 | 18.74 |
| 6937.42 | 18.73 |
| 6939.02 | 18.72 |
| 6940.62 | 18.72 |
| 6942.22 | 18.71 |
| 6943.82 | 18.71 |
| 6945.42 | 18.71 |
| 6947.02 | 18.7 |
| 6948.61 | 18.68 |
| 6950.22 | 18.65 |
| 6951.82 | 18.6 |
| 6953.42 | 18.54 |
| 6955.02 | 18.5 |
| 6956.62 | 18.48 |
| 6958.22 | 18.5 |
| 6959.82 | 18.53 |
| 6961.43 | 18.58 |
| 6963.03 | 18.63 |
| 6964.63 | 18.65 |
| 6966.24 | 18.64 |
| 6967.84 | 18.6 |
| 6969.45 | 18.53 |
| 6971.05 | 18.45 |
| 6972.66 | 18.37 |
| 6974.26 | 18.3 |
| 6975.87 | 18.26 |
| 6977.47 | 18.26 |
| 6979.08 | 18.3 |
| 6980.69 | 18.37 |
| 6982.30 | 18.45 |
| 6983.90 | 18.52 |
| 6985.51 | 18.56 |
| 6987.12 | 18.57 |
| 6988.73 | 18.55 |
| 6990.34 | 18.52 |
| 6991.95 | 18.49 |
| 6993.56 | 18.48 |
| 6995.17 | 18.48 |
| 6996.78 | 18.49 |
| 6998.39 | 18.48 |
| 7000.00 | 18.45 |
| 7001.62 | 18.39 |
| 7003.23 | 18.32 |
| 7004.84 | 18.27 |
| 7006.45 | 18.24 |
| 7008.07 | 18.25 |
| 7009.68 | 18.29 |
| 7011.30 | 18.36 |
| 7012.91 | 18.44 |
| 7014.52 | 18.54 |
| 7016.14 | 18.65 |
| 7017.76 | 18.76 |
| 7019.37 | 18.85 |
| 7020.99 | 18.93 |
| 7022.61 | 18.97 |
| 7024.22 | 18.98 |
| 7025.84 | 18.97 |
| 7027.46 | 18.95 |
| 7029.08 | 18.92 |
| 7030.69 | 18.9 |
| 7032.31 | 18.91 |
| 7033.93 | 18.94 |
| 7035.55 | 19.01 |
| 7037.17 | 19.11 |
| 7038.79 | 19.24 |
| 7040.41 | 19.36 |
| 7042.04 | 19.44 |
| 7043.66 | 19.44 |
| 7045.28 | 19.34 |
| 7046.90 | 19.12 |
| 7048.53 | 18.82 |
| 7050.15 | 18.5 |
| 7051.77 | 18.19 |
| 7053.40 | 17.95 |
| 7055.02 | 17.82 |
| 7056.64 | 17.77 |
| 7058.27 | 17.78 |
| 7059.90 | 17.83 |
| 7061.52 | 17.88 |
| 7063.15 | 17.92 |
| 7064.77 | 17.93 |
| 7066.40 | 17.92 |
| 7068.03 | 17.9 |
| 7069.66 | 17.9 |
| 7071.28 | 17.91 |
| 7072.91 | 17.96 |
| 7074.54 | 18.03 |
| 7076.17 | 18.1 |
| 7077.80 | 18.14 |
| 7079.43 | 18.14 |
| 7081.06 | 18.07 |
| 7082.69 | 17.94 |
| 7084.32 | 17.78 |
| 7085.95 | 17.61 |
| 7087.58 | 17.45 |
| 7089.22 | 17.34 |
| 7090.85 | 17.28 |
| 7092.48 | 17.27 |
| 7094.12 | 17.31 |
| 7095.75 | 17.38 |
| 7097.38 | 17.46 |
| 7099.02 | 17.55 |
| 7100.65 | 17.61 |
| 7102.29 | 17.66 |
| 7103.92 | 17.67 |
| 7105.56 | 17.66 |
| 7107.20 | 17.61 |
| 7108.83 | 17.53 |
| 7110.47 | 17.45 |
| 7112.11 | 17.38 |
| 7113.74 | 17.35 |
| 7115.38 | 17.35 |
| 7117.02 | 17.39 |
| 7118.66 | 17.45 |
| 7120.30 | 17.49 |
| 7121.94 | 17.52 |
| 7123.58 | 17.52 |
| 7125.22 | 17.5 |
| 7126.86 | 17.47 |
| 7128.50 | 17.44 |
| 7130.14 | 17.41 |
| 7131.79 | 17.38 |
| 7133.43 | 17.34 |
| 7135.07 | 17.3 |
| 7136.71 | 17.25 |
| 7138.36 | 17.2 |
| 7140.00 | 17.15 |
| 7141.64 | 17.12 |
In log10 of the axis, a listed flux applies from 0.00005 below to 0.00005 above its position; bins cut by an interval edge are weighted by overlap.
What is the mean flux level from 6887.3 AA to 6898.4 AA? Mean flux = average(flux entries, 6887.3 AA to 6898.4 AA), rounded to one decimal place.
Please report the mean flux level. 18.4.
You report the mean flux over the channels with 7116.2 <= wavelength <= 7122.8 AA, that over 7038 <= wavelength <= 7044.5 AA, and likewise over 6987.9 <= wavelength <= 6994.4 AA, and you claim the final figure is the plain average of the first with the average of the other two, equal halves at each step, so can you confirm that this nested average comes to 18.2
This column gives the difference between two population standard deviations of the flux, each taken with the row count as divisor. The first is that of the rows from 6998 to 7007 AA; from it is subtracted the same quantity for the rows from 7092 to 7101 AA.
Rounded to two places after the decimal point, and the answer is -0.03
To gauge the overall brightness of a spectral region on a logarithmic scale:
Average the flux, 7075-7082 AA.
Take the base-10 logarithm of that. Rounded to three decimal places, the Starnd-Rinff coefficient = 1.258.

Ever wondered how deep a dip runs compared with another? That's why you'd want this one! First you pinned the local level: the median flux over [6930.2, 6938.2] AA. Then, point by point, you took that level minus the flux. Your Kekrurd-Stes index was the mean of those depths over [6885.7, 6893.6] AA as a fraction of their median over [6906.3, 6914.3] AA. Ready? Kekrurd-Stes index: 0.7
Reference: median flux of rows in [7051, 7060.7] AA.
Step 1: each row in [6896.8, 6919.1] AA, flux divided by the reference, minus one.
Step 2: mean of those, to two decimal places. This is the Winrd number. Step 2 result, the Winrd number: 0.03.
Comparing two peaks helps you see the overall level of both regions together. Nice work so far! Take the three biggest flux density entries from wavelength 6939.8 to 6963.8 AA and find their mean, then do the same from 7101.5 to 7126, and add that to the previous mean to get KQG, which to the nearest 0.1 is 36.4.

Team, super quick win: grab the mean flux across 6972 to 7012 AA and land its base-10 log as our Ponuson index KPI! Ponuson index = 1.265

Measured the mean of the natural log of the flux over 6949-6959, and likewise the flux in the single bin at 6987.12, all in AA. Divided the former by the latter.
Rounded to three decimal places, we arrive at 0.157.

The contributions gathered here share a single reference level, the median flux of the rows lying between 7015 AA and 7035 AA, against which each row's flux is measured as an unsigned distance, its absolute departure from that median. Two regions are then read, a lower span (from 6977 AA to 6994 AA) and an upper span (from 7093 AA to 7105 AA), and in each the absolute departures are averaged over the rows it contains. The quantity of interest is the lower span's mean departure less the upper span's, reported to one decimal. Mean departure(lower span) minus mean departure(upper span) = -0.9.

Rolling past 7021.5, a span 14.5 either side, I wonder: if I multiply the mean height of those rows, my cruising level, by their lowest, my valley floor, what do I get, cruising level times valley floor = 342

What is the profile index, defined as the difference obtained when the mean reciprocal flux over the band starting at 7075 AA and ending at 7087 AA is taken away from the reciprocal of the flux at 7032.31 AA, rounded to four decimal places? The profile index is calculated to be -0.0028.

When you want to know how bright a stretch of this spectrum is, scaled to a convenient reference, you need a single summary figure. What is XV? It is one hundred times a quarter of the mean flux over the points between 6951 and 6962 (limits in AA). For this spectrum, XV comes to 463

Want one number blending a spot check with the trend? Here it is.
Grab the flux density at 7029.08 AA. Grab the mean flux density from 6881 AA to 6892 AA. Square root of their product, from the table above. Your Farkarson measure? 18.7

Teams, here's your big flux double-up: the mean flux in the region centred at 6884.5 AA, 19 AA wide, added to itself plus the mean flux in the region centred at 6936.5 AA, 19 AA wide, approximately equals 55.6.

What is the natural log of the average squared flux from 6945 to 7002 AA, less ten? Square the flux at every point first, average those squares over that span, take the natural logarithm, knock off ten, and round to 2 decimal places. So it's -4.16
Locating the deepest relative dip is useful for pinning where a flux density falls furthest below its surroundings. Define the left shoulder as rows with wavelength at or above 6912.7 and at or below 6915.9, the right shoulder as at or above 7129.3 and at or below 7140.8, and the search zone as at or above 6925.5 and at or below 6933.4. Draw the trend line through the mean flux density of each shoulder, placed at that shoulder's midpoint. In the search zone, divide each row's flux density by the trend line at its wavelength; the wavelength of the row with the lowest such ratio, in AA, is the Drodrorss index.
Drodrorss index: 6926.25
